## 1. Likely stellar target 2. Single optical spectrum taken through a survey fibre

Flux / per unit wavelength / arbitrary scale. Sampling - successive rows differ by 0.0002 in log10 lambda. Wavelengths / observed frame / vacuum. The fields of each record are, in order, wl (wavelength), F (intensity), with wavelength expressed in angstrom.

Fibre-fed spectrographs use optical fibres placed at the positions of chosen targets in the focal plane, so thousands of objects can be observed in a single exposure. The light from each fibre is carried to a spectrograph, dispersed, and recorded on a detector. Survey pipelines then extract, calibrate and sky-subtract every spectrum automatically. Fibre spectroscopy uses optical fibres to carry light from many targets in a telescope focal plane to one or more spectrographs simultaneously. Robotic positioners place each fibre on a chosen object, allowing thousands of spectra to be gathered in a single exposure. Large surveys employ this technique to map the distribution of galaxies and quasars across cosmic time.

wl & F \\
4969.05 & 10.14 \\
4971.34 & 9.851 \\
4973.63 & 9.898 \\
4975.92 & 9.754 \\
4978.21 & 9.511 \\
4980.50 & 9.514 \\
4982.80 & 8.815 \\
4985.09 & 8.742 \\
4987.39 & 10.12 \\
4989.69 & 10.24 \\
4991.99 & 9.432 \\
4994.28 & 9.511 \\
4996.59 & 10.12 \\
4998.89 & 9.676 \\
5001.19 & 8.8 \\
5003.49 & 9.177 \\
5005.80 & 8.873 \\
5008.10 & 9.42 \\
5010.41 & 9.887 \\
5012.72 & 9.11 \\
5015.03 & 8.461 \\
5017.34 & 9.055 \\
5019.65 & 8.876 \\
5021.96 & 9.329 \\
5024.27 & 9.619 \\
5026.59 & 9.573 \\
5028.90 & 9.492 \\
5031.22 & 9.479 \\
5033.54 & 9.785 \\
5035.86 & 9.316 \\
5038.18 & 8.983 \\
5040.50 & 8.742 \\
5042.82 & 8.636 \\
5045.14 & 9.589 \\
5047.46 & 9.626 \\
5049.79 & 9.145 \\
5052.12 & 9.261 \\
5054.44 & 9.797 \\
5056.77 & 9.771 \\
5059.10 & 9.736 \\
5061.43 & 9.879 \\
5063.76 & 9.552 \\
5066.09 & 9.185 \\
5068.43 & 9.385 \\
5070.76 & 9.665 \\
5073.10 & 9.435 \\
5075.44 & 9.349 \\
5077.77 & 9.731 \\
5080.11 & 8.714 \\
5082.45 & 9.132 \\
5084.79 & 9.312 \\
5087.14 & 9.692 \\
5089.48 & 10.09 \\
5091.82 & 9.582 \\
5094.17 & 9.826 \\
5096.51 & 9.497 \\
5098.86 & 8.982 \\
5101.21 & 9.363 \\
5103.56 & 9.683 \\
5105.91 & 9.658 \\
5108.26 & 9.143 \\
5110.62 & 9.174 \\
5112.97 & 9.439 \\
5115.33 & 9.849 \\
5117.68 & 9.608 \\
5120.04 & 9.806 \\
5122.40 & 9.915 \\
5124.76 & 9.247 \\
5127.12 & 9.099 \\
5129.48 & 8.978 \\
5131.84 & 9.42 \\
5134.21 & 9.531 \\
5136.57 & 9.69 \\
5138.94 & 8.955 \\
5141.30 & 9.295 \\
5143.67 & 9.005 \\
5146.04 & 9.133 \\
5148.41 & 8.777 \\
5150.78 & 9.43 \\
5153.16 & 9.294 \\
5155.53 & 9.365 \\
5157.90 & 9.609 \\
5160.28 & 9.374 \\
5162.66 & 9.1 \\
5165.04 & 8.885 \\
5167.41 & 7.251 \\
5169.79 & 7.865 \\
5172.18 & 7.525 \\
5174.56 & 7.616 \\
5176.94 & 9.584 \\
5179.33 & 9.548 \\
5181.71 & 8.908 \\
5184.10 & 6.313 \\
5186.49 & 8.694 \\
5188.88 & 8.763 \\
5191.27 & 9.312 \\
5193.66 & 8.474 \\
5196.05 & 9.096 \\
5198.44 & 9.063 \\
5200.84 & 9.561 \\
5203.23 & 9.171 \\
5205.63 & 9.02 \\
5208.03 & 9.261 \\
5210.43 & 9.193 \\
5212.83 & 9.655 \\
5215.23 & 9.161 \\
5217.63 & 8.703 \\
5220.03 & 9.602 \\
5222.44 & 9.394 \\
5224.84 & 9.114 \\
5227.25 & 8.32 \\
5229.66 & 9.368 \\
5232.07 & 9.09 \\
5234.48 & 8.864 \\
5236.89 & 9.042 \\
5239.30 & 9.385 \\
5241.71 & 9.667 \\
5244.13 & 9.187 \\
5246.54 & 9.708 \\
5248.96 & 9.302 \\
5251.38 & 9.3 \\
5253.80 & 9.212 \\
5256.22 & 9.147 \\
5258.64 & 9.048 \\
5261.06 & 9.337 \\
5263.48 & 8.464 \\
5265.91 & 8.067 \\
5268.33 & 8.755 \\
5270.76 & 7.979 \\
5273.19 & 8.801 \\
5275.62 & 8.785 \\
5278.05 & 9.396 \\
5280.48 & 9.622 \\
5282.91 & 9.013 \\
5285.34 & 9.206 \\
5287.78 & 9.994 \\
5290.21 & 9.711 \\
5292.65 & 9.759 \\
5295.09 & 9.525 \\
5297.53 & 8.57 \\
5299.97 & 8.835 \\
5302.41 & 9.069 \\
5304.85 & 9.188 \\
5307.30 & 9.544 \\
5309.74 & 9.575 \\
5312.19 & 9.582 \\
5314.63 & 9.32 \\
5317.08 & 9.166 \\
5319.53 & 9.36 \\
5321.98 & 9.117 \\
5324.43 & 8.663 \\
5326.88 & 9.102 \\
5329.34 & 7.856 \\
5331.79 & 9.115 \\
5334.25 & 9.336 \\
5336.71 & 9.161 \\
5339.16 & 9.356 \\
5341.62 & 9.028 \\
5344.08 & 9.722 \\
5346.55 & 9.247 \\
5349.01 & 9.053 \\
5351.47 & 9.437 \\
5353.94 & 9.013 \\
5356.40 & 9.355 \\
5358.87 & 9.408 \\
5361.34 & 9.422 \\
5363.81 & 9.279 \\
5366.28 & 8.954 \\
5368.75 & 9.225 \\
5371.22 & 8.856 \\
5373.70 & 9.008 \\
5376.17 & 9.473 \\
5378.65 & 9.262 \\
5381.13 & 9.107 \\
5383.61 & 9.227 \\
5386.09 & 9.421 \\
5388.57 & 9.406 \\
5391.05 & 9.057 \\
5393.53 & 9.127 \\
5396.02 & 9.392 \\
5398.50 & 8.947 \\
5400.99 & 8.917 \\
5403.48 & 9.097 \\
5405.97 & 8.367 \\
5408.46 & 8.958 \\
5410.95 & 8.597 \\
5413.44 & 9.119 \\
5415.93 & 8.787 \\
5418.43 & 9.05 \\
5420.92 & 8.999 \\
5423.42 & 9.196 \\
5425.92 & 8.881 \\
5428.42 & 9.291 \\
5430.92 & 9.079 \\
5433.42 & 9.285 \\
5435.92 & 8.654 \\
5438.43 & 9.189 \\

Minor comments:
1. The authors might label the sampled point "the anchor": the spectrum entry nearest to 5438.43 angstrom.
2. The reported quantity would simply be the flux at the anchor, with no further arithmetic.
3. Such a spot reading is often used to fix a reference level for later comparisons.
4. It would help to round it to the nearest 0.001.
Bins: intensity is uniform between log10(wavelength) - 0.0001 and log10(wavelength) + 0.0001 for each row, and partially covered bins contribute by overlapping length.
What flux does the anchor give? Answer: 9.189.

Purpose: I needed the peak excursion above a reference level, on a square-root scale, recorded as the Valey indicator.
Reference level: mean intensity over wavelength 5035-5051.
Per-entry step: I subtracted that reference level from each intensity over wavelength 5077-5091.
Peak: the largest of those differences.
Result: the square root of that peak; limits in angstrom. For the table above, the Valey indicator 0.97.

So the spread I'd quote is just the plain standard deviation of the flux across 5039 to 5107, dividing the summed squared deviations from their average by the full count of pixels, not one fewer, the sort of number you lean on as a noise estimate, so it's 0.36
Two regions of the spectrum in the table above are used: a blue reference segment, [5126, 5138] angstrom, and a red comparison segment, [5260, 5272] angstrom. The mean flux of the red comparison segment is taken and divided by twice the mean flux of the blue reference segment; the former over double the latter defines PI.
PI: 0.46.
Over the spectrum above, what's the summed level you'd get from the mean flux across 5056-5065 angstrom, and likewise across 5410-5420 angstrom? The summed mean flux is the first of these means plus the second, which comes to 18.6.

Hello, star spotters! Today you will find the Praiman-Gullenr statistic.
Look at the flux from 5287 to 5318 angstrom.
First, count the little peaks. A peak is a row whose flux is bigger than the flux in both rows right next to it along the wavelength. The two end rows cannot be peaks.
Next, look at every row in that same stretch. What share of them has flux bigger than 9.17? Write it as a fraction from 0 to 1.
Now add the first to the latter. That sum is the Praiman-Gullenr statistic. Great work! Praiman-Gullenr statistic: 2.7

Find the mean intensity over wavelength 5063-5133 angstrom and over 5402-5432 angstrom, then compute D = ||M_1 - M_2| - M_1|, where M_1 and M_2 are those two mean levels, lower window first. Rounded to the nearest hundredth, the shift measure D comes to 8.95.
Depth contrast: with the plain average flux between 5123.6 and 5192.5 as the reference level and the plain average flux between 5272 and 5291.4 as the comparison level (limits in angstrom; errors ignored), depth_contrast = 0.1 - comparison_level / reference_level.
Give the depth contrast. -0.95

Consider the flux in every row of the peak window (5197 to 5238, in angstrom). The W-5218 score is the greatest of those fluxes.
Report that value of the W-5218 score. 9.655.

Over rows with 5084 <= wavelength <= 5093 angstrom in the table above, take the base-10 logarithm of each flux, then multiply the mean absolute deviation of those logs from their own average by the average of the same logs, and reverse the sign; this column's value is -0.010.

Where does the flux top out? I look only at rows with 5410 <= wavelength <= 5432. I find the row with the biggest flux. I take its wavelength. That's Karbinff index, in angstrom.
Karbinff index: 5428.42 angstrom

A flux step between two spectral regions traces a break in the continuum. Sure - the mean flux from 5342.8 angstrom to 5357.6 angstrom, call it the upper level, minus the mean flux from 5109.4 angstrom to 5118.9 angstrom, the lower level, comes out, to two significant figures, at -0.21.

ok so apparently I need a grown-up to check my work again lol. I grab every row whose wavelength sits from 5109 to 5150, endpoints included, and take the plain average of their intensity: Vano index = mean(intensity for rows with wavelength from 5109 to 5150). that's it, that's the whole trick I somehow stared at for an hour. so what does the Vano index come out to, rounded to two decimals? 9.35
